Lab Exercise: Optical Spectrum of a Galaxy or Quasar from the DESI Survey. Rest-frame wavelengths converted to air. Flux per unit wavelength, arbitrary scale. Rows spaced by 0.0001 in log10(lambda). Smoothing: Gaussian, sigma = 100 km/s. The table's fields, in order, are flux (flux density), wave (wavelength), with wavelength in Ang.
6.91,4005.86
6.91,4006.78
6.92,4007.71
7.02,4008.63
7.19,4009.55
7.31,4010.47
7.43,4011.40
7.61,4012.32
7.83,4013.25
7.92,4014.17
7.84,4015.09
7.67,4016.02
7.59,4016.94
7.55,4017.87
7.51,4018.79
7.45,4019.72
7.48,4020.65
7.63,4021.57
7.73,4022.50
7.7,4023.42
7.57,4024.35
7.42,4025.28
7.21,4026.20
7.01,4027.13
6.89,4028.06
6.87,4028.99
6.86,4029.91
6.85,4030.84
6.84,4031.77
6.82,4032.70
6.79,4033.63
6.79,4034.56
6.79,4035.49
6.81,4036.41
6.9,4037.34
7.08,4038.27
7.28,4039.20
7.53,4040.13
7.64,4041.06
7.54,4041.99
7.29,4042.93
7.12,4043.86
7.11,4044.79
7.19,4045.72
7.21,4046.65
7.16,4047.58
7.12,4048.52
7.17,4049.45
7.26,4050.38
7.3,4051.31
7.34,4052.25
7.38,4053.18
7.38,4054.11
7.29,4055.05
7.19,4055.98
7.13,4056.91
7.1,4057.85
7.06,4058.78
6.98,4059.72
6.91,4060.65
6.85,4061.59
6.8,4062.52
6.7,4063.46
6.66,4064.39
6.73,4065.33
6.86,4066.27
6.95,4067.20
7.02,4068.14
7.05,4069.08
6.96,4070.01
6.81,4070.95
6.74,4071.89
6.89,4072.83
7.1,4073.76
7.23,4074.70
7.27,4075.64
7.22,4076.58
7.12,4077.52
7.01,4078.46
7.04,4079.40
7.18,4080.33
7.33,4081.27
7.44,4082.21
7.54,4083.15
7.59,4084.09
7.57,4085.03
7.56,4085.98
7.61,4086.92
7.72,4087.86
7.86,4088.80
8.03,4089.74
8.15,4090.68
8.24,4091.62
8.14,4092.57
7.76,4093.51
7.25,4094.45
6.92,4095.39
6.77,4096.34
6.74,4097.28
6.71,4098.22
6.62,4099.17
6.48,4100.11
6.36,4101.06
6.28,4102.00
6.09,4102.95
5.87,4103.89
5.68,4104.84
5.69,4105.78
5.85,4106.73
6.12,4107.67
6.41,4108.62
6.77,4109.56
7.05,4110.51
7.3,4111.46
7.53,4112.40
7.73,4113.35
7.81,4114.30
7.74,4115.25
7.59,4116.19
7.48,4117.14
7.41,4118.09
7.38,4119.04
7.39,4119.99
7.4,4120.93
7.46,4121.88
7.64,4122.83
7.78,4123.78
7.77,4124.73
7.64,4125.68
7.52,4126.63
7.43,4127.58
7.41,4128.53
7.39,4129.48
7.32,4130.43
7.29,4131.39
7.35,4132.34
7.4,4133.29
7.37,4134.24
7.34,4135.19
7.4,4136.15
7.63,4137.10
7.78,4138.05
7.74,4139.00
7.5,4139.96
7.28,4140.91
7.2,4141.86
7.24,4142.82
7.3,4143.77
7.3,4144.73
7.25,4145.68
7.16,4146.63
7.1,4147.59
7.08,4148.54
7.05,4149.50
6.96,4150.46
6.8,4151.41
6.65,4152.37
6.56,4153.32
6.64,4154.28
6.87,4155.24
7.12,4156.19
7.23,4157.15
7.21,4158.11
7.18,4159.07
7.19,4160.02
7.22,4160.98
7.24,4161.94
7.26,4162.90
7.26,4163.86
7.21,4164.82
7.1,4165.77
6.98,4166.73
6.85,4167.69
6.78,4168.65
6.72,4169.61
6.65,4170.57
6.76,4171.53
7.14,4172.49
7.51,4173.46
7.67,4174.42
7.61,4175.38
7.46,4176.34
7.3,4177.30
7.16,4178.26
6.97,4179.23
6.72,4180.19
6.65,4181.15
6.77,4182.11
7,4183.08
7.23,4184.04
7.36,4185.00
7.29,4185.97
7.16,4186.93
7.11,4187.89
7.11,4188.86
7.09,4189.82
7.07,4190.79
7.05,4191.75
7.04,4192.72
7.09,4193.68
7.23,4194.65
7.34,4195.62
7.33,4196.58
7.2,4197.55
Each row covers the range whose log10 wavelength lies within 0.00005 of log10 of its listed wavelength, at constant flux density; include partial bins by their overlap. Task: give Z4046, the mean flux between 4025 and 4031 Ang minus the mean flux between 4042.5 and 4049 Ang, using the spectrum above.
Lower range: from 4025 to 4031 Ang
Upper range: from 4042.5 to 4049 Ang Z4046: -0.2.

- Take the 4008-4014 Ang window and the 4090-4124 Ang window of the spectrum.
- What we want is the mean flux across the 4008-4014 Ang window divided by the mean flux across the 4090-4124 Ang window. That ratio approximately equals 1.05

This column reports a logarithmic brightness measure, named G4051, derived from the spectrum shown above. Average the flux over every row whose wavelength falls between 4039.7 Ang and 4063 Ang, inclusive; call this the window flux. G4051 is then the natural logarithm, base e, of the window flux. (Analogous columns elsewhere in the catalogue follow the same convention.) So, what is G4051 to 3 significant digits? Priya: 1.97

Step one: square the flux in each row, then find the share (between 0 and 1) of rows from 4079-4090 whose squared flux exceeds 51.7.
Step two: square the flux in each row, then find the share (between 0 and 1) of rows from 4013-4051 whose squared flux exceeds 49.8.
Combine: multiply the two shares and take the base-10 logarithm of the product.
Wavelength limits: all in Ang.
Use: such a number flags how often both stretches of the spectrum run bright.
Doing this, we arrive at -0.2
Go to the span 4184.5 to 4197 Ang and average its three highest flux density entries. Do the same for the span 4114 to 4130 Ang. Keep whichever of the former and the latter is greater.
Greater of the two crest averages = 7.8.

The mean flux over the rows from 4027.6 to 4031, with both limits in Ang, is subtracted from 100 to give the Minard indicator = 93.1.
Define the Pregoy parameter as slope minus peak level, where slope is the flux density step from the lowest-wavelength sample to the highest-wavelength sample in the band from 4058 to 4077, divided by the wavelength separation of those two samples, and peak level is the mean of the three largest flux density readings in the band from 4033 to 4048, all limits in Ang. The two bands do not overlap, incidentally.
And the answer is -7.56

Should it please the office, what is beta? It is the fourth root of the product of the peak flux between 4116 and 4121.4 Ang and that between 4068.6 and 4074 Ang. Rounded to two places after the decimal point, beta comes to 2.71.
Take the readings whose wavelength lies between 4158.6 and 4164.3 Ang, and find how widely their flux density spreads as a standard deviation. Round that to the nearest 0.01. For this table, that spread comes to 0.03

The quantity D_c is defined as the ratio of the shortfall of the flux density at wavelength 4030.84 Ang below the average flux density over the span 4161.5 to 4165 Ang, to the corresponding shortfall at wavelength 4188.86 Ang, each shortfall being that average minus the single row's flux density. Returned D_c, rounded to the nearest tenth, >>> 3.0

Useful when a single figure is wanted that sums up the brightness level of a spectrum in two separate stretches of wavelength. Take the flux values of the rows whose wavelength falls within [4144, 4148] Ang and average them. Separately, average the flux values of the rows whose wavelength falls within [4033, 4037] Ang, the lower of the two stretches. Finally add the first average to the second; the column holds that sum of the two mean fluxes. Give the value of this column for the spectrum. 14.0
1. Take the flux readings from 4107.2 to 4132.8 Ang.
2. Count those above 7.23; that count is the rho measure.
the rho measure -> 23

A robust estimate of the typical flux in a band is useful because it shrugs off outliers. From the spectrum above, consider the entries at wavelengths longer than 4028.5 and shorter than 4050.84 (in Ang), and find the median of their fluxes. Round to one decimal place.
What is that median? 7.1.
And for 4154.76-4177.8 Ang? 7.2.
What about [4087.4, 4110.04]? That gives 6.7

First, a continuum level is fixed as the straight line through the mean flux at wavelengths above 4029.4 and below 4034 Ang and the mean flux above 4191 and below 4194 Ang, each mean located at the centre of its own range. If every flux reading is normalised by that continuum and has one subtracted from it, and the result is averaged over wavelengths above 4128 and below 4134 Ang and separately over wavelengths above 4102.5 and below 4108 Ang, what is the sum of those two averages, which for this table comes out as -0.10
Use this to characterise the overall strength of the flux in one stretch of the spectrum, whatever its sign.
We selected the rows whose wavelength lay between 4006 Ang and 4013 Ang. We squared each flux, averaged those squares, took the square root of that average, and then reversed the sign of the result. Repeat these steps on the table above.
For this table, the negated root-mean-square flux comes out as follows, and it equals -7.20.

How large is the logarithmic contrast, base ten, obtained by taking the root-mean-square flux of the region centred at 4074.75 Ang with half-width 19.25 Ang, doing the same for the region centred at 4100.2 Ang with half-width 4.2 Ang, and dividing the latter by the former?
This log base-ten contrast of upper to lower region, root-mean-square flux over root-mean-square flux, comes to -0.052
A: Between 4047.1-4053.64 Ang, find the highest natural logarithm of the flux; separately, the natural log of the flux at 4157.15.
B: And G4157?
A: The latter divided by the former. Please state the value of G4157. 0.990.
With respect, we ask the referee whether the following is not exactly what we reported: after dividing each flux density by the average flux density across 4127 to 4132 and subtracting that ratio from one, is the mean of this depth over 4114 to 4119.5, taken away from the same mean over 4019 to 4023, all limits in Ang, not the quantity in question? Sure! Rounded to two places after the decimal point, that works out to 0.00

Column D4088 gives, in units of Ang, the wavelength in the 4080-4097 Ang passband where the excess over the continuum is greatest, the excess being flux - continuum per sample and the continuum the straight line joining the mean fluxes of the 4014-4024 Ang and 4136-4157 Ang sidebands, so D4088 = 4091.62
